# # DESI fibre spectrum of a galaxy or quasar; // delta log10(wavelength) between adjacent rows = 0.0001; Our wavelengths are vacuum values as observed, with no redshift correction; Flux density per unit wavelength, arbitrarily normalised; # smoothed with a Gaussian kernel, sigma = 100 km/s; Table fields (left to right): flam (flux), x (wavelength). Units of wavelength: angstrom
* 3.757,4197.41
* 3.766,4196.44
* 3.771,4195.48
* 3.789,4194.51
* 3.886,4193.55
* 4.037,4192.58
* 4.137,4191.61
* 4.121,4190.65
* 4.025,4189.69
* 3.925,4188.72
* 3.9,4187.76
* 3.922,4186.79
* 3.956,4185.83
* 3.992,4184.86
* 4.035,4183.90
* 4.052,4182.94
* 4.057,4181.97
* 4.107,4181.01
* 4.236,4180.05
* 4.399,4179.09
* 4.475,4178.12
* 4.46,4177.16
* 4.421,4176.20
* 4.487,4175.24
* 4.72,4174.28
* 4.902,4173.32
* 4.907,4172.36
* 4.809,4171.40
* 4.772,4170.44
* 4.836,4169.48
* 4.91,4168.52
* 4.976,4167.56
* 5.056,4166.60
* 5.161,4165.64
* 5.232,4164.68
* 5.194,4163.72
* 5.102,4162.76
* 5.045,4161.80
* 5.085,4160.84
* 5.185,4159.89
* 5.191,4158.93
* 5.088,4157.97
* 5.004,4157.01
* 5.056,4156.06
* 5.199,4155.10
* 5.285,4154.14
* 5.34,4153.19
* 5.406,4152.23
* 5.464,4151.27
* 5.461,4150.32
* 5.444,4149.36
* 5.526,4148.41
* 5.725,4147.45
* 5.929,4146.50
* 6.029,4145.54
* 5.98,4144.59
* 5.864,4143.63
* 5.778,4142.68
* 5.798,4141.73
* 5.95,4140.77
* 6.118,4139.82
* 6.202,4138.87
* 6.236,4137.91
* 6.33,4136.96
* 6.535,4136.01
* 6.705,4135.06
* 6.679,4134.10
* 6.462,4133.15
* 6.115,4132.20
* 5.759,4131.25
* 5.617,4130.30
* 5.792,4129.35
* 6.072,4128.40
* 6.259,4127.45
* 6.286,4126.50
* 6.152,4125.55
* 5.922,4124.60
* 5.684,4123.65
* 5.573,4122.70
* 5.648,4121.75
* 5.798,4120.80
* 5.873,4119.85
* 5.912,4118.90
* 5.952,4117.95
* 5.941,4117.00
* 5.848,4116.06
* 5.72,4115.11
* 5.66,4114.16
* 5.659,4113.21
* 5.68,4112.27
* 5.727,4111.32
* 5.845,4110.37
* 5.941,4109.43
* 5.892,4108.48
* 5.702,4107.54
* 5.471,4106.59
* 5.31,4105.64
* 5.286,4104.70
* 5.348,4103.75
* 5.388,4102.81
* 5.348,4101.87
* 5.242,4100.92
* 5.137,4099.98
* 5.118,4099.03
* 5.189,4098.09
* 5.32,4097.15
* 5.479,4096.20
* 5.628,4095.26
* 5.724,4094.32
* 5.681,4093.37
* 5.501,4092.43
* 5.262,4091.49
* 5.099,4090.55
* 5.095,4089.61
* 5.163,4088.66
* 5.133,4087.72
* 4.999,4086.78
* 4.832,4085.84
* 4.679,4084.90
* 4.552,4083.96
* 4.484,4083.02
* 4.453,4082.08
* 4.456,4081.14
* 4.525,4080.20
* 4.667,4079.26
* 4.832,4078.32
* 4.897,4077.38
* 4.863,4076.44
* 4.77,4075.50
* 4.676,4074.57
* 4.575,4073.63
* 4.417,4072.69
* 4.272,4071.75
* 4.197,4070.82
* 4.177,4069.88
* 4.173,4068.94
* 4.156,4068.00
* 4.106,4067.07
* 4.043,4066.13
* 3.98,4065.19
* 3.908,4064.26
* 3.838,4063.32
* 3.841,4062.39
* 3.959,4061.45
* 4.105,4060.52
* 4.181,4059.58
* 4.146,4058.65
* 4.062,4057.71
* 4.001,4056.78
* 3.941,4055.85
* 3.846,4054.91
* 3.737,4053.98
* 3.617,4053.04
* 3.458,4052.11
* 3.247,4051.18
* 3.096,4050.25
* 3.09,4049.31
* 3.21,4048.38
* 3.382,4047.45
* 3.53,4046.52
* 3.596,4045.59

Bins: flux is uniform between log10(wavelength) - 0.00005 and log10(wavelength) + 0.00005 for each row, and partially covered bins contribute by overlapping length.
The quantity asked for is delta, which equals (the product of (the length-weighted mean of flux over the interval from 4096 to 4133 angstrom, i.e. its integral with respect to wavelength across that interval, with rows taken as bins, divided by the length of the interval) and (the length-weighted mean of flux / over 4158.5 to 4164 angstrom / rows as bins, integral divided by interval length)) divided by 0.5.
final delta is 58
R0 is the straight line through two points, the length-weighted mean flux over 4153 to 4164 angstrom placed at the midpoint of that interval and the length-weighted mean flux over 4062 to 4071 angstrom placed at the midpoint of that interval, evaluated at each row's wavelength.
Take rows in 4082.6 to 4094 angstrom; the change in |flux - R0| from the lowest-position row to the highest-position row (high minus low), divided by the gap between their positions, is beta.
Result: 0.104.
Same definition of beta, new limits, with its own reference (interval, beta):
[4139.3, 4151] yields -0.075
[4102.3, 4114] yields 0.014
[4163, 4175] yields 0.057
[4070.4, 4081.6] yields 0.013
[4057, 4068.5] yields -0.003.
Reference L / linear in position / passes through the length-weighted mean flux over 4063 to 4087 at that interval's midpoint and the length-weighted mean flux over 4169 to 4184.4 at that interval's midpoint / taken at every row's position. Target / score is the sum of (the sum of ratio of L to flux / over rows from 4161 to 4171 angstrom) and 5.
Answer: 13.9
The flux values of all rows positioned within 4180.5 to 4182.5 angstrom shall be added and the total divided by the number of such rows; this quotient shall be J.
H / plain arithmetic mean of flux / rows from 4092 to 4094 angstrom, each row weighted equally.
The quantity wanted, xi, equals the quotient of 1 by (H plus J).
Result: 0.103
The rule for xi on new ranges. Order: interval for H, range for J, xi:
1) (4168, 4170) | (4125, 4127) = 0.090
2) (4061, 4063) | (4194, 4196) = 0.130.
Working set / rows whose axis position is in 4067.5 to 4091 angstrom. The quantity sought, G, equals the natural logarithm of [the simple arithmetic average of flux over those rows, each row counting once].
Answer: 1.54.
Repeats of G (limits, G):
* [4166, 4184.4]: 1.52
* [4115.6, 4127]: 1.77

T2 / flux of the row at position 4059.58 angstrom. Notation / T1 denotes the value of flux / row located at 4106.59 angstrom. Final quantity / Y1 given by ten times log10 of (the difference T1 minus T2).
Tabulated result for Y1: 1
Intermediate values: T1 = 5.471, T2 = 4.181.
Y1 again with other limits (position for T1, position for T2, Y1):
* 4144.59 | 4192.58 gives 3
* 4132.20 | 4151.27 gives -2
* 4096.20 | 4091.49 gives -7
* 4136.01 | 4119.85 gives -2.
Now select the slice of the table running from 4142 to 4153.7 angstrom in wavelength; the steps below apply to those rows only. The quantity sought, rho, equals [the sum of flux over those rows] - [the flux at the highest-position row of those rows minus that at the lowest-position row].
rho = 68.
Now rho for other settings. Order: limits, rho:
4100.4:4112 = 66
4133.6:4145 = 75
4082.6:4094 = 59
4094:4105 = 65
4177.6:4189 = 50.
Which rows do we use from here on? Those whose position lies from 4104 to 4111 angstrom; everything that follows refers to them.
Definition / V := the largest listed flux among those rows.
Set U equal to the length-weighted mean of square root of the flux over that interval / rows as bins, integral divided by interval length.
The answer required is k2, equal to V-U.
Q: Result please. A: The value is 3.6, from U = 2.37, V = 5.941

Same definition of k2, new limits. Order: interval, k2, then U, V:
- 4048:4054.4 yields 1.9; 1.83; 3.737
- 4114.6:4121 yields 3.5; 2.42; 5.952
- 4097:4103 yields 3.1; 2.29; 5.388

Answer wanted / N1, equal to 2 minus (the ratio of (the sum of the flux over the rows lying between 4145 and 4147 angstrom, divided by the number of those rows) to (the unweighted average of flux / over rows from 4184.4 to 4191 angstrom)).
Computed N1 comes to 0.50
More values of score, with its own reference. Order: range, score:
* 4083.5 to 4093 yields 13.9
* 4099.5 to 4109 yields 13.2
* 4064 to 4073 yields 15.7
